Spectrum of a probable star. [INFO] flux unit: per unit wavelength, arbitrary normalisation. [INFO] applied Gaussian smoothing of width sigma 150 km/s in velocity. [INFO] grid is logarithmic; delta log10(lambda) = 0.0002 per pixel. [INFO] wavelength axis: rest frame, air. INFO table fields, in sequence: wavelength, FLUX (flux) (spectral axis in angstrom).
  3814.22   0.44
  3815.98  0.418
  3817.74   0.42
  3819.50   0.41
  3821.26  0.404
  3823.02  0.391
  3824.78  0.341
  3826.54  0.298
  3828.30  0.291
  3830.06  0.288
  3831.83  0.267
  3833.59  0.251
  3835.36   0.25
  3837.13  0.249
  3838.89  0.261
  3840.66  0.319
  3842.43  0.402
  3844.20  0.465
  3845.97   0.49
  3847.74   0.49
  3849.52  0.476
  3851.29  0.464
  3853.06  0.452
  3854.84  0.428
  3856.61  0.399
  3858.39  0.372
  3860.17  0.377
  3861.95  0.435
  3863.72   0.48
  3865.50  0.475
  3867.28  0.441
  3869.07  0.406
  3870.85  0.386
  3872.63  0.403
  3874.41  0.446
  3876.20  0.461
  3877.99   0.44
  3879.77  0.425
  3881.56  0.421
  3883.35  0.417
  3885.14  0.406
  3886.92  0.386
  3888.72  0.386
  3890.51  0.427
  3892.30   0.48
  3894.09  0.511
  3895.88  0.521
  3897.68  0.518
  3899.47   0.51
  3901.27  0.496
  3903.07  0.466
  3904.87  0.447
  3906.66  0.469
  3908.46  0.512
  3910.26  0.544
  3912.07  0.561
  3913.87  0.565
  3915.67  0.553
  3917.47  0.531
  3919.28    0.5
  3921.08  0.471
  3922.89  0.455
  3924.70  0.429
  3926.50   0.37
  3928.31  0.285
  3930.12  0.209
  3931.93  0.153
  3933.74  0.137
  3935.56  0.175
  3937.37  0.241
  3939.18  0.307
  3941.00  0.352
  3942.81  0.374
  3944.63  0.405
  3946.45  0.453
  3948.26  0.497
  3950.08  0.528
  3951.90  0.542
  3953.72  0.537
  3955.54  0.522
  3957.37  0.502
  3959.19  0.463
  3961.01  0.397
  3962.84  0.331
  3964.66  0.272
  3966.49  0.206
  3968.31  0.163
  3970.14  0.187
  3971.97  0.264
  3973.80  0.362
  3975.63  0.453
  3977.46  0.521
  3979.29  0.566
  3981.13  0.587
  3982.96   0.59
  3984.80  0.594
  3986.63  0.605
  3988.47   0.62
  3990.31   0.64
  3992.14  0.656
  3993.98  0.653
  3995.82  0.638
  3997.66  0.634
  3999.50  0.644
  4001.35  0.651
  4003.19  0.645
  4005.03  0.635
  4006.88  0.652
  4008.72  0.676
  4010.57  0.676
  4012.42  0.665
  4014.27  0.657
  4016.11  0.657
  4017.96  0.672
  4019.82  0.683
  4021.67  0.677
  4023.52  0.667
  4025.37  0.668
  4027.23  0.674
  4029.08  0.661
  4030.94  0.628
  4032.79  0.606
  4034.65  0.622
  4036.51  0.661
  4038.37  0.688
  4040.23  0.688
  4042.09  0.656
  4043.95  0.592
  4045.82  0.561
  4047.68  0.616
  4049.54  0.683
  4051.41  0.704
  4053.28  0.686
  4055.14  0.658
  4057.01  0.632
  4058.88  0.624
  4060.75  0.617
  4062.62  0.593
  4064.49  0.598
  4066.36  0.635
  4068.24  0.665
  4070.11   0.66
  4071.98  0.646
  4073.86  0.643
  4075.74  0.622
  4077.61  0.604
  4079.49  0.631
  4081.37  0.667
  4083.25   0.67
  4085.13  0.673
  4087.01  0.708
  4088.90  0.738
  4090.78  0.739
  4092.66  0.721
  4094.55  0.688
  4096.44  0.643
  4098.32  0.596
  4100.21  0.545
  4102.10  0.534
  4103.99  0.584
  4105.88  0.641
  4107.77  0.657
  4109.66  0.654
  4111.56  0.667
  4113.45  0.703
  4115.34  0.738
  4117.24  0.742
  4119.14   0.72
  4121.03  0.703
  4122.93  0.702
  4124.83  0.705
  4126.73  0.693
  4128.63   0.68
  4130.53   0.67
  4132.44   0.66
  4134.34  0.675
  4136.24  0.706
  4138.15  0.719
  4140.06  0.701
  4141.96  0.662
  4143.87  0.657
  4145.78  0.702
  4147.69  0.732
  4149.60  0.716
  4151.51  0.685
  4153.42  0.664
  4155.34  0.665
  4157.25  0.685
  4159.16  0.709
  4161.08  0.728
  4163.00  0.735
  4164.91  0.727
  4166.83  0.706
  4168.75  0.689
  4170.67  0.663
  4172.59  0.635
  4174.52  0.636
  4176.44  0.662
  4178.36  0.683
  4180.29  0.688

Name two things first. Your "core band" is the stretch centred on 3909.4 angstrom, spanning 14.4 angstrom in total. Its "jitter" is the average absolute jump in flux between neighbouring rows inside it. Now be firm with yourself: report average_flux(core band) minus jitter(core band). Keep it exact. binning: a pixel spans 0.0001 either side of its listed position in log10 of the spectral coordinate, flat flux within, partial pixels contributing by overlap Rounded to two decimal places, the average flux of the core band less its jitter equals 0.49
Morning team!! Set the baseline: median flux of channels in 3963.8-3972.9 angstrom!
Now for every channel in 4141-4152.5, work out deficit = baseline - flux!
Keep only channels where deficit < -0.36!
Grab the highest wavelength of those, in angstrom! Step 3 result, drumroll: 4151.51 angstrom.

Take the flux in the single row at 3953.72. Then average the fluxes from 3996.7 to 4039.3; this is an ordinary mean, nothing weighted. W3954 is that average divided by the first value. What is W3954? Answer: 1.2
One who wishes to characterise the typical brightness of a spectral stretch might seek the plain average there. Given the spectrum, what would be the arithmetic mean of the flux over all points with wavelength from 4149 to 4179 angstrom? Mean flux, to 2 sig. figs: 0.69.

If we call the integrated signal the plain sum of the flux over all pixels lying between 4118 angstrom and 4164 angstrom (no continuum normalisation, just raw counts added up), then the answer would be 17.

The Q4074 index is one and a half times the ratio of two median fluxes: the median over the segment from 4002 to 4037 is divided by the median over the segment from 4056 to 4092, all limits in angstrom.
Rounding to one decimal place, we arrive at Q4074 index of 1.5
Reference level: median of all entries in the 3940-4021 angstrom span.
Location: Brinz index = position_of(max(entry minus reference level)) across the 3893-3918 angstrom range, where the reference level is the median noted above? 3913.87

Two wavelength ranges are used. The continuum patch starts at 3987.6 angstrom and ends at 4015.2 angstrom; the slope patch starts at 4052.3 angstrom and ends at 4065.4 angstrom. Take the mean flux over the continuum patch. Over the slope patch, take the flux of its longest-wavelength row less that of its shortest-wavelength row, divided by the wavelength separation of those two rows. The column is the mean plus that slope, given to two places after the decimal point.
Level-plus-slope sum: 0.64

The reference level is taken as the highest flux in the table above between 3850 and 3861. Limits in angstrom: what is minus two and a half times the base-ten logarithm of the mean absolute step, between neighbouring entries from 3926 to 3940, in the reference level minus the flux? 3.1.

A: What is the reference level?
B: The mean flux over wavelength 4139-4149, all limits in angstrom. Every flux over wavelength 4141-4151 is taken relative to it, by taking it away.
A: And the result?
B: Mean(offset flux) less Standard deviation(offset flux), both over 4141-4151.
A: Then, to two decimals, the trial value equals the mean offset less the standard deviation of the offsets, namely -0.03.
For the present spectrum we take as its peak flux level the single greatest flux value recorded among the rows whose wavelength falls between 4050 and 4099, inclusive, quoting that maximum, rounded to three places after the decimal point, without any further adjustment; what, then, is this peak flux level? 0.739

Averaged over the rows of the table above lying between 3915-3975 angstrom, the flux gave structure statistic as 0.4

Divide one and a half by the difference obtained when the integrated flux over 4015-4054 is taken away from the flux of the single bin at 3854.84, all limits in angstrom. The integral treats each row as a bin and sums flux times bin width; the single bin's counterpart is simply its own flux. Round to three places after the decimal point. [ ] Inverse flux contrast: -0.060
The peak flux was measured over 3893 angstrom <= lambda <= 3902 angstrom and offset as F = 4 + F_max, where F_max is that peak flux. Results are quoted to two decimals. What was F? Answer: 4.52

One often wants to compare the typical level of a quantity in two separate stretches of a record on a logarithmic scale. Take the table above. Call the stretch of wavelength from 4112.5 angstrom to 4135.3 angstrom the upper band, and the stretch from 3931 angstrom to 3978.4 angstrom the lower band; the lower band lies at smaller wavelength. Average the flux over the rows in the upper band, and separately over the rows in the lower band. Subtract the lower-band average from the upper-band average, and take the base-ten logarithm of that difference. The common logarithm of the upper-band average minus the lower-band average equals -0.47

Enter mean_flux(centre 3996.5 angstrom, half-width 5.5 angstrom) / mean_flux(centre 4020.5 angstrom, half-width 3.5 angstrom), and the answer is 1.0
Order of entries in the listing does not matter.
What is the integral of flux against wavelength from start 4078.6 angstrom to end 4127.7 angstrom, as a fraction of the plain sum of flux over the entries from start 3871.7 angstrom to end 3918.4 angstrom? 2.68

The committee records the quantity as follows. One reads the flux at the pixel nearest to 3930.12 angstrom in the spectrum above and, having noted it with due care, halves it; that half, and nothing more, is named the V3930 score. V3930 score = 0.10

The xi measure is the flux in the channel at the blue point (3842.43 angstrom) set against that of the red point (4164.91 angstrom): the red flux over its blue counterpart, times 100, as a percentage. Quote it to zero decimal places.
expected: 181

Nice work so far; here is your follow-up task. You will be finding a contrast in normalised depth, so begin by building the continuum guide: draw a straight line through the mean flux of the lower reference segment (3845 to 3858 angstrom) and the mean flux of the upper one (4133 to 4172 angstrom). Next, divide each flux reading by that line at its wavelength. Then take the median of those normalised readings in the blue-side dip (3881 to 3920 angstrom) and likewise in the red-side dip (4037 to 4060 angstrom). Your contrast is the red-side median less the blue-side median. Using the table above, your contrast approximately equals 0.08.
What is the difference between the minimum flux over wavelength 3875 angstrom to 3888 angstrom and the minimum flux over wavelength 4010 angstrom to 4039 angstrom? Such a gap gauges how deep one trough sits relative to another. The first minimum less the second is -0.22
